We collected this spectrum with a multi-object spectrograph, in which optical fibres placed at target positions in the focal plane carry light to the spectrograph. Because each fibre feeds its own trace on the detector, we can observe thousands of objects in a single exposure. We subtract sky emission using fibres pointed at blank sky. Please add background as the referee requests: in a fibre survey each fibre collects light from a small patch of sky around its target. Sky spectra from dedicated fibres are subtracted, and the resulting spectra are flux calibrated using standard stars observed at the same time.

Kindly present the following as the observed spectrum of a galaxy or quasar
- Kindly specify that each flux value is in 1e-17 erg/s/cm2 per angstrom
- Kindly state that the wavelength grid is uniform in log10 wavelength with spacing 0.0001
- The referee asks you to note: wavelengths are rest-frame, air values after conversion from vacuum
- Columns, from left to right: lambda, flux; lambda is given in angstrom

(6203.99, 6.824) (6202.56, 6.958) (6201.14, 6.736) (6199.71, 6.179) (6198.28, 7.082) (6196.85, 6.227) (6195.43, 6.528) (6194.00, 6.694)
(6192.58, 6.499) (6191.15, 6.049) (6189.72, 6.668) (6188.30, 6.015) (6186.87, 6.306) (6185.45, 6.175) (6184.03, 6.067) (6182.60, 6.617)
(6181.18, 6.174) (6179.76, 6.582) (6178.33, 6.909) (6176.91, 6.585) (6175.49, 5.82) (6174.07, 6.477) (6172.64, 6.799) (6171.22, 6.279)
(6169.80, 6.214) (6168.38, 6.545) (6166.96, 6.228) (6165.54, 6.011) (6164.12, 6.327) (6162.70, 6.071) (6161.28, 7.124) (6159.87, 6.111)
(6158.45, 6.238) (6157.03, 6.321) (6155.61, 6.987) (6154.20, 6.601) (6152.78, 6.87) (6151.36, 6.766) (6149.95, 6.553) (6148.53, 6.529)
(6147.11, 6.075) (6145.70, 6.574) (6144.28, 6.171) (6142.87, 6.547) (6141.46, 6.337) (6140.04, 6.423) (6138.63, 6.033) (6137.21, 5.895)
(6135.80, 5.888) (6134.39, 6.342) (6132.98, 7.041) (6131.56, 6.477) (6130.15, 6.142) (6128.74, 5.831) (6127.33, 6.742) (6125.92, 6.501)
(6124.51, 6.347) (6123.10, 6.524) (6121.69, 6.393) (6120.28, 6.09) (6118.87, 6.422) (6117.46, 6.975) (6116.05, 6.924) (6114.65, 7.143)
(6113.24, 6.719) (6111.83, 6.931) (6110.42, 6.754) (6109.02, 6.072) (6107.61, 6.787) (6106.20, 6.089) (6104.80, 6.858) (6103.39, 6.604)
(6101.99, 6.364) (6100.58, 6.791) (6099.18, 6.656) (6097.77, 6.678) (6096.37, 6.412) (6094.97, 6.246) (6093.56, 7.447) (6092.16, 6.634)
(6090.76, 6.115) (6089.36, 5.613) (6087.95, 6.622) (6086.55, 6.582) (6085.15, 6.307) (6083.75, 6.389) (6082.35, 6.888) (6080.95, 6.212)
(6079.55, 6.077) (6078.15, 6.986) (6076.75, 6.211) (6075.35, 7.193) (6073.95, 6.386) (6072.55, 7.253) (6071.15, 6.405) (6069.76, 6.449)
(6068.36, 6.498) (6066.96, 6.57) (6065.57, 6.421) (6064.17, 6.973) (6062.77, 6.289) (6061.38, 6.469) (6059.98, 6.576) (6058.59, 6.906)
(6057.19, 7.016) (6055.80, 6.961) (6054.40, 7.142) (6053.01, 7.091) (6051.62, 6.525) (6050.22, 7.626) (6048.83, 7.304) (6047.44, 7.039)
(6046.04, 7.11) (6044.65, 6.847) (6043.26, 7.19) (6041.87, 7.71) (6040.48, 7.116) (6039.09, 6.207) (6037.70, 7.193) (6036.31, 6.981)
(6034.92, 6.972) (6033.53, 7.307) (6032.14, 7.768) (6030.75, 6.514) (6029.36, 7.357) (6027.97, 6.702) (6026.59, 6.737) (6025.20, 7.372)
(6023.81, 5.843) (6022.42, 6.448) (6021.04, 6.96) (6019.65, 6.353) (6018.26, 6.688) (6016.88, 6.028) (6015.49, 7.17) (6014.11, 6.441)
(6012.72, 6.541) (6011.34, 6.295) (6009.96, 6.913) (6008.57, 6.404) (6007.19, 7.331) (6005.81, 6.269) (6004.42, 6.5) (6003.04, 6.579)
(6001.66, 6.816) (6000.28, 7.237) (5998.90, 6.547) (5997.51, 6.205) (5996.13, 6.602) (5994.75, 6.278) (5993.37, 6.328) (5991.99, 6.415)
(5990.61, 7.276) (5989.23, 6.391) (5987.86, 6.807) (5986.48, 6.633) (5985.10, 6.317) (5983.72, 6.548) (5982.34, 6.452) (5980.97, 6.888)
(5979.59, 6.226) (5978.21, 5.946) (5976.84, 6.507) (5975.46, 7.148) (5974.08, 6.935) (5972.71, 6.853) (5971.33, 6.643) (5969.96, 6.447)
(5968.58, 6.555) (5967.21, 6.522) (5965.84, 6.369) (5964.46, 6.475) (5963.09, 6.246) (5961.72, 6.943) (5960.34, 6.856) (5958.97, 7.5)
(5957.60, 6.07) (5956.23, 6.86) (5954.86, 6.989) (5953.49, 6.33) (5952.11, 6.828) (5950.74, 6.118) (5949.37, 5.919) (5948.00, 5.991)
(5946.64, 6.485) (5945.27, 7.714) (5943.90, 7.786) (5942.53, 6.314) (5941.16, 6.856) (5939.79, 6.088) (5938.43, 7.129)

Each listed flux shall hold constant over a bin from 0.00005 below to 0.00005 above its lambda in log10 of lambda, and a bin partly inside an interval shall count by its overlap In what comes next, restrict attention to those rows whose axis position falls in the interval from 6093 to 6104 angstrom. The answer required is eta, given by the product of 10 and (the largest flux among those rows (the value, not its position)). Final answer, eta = 74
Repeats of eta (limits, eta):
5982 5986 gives 65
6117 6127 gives 70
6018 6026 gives 74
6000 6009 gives 73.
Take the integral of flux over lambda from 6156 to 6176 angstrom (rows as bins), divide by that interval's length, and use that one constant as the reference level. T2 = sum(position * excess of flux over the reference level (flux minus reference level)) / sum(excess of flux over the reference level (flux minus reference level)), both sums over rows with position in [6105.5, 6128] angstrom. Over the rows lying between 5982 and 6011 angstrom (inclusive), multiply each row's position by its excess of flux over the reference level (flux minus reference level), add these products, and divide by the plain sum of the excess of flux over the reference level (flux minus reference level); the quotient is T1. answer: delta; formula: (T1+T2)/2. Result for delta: 6057.4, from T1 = 5998.3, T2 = 6116.4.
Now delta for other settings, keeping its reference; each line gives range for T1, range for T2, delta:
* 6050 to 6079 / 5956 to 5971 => 6011.3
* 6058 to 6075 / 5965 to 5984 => 6020.3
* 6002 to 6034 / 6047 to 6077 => 6040.4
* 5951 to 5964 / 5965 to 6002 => 5971.2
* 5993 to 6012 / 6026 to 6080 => 6025.8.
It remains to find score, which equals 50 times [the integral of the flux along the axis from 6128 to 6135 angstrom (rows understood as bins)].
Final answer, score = 2229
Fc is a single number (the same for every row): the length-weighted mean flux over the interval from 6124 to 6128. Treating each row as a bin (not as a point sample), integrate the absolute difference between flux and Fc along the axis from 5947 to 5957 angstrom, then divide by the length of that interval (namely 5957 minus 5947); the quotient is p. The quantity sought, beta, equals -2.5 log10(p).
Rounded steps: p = 0.40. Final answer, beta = 1.0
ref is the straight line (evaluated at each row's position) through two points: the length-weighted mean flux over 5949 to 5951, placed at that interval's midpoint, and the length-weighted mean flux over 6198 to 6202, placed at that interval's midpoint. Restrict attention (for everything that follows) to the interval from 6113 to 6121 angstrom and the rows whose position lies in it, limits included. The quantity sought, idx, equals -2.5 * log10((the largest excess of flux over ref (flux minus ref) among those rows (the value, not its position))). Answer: 0.36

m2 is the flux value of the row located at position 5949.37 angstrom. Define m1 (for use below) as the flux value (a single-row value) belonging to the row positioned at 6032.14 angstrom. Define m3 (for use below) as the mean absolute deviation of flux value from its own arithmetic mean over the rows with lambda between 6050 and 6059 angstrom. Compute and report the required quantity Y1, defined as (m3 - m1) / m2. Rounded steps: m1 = 7.768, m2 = 5.919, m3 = 0.21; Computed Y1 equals -1.28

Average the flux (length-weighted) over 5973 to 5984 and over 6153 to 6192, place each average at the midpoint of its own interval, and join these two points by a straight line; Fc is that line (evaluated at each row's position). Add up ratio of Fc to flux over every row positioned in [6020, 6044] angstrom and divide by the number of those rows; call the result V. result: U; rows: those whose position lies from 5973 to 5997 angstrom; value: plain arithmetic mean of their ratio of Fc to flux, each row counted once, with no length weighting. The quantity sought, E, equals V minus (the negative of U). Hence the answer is 1.949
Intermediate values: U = 1.01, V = 0.944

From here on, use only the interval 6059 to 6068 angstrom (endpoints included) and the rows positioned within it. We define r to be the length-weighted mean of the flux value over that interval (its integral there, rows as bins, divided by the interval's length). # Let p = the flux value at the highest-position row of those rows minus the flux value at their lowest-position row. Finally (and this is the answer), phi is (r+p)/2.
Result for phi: 3.3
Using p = 0.0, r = 6.6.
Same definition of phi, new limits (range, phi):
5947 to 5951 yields 3.1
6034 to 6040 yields 3.1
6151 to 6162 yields 3.5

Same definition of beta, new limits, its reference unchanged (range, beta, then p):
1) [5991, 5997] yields 1.8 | 0.20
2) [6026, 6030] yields 1.0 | 0.39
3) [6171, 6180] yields 1.5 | 0.26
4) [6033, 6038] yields 0.6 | 0.56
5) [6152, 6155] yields 1.7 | 0.21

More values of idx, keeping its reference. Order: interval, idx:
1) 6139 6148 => 2.85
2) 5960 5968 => 0.11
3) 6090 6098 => -0.08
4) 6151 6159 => 0.84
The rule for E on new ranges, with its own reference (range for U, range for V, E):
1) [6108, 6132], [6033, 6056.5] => 1.914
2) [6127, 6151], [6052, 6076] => 1.984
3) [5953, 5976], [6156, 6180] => 1.993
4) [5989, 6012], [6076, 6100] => 2.001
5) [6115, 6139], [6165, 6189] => 2.020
